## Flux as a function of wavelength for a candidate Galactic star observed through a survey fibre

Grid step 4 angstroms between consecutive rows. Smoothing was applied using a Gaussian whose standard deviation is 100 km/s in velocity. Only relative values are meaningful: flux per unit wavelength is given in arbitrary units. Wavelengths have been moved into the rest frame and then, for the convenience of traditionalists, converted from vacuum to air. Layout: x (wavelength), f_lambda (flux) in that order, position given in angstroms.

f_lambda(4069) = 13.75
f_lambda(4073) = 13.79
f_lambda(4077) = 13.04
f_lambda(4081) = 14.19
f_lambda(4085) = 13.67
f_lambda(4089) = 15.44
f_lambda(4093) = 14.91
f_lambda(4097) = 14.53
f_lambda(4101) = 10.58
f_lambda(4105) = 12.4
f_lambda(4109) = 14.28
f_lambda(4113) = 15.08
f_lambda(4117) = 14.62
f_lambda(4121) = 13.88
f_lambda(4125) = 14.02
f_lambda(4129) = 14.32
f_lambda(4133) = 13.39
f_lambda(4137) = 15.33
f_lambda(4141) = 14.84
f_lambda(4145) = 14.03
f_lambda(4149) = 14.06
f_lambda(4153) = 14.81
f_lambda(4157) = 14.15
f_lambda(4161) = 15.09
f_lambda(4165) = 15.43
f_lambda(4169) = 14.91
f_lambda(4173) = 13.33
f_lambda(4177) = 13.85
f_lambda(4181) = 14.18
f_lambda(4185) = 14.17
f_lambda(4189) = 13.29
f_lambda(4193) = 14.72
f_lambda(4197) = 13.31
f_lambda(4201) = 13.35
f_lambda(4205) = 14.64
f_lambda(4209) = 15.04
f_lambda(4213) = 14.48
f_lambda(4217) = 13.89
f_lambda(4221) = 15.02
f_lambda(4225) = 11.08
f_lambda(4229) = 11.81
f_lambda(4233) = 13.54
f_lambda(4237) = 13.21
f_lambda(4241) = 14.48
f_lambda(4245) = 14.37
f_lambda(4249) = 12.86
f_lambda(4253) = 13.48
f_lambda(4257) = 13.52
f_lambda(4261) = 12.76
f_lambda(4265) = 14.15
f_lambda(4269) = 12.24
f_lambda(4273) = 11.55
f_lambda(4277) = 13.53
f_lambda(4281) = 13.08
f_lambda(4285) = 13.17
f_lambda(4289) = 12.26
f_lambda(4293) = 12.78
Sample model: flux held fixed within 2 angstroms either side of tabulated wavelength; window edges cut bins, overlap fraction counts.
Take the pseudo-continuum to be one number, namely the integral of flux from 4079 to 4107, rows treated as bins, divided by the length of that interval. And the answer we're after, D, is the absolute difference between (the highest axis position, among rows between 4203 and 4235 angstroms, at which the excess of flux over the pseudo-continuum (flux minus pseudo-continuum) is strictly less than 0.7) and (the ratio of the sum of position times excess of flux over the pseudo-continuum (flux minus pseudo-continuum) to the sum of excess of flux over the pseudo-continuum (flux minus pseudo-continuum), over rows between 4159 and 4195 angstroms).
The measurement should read 61.8 angstroms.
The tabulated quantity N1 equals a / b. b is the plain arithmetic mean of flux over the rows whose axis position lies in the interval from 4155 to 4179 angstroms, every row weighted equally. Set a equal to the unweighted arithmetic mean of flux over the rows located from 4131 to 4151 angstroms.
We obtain 0.99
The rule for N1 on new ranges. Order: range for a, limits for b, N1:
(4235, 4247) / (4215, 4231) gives 1.08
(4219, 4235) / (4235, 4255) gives 0.94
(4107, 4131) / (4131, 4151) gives 1.00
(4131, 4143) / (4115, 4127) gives 1.02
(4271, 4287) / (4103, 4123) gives 0.91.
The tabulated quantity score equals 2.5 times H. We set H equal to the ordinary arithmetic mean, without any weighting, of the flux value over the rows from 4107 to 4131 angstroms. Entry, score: 35.9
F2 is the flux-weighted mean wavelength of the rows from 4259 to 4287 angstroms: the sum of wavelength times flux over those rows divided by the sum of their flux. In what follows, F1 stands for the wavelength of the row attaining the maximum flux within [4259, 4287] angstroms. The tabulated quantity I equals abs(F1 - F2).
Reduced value 8.0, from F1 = 4265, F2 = 4273.0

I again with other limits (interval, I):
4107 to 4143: 12.0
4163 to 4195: 13.8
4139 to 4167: 11.8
